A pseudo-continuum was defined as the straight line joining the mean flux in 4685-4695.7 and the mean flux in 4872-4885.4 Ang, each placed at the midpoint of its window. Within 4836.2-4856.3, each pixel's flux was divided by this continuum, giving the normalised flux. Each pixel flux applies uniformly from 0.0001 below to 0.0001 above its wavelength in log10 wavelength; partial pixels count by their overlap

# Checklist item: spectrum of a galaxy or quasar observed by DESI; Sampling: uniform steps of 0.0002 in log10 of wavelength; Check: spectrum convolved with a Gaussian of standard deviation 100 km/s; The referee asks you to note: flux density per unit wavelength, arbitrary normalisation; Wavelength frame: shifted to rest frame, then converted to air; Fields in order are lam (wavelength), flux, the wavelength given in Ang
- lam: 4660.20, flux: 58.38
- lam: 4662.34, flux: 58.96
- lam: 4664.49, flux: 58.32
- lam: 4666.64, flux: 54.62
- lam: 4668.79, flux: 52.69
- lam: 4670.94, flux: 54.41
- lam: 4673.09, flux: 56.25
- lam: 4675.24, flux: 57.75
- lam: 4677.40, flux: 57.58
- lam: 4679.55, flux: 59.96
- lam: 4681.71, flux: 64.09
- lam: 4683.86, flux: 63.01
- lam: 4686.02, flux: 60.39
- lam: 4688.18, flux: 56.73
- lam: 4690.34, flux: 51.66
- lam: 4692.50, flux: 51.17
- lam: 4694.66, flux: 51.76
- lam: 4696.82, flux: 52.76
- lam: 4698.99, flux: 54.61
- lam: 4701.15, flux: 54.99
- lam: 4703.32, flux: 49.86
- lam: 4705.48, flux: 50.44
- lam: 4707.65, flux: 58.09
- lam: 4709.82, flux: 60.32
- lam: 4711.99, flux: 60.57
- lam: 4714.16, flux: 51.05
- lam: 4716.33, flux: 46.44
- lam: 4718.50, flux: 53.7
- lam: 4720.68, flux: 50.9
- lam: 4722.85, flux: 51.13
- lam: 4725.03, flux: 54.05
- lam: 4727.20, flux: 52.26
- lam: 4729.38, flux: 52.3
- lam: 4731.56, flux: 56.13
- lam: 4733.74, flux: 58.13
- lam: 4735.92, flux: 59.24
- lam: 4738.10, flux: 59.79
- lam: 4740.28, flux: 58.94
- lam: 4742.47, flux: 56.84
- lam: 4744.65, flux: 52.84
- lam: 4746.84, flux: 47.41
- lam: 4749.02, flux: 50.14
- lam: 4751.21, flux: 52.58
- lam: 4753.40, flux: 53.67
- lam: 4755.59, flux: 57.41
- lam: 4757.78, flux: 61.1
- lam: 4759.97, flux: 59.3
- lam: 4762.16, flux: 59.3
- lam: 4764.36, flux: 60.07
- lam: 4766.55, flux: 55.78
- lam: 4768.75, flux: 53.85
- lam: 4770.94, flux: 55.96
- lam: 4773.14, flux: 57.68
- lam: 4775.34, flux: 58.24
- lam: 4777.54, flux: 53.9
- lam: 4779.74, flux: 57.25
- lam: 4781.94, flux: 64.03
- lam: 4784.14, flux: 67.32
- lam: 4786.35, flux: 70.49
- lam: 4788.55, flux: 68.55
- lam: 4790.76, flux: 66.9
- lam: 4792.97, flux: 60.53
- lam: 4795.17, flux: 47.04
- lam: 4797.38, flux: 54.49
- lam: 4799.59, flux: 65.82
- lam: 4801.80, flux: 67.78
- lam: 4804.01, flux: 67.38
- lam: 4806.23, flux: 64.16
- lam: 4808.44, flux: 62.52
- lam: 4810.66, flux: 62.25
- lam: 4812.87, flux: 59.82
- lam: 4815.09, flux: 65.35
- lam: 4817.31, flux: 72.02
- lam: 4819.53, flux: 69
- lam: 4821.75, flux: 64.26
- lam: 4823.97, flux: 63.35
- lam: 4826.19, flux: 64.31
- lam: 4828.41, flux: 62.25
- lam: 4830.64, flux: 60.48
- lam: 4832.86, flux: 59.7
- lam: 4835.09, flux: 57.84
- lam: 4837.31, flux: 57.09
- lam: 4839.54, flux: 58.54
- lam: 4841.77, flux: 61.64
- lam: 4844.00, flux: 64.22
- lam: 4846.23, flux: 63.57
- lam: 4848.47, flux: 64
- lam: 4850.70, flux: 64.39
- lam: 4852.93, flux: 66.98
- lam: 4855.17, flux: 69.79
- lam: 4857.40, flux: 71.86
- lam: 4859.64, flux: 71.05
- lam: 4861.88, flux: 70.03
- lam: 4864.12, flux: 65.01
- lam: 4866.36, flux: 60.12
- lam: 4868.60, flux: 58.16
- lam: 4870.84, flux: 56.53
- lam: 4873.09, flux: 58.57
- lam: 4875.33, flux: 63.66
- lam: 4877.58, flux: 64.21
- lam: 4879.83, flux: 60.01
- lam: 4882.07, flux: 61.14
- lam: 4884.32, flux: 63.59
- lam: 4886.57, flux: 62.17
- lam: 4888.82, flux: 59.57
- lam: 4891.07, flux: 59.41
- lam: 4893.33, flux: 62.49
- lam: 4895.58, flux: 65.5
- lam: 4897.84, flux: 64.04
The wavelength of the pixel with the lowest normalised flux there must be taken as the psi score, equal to 4837.31 Ang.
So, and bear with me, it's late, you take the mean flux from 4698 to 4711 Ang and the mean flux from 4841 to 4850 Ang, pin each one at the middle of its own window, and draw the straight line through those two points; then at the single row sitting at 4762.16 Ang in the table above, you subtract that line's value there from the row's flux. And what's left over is 1.0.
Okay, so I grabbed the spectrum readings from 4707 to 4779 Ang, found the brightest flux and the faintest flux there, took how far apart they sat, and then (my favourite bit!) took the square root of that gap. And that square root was 3.8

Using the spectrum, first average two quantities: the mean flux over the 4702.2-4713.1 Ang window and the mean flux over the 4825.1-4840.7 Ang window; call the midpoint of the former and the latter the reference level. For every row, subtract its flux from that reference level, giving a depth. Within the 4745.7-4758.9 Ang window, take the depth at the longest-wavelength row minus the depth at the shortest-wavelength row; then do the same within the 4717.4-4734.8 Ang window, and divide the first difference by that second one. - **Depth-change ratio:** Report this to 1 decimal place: 3.1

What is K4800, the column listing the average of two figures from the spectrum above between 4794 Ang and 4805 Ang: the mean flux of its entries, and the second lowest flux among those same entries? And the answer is 57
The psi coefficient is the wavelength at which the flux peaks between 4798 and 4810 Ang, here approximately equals 4801.80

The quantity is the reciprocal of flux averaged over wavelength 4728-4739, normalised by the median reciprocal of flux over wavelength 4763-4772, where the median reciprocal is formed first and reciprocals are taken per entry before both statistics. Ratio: 0.98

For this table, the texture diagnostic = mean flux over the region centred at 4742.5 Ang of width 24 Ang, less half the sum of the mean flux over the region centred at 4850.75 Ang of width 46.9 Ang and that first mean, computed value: -3.9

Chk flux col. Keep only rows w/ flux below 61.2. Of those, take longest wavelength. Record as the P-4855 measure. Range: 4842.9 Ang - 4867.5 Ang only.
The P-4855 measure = 4866.36 Ang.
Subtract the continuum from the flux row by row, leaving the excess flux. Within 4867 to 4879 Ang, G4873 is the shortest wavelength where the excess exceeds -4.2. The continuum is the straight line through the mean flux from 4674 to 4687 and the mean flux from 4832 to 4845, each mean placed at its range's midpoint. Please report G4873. 4868.60 Ang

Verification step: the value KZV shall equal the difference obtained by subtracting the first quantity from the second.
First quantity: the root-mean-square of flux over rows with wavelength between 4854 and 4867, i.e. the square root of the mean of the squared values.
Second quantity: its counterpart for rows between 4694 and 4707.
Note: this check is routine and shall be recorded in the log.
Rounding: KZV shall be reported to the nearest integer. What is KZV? -16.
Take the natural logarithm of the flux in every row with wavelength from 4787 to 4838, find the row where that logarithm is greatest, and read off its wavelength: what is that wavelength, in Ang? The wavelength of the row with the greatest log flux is 4817.31 Ang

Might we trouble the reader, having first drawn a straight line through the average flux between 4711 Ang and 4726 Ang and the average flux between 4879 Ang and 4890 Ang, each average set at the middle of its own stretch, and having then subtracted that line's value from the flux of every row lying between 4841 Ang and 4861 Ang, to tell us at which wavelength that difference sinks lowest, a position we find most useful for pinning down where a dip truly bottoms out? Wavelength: 4841.77 Ang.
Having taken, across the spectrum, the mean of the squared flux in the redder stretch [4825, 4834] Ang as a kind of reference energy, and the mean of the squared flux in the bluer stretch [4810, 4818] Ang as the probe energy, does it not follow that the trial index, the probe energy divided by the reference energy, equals 1.1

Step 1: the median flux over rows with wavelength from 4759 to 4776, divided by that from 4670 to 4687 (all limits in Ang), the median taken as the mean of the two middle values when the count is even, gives 0.98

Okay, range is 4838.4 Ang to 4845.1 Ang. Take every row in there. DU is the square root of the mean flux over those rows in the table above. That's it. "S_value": 7.8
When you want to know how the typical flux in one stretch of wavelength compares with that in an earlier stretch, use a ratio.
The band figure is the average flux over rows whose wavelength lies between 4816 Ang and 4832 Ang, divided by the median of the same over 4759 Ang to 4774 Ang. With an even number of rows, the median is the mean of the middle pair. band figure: 1.13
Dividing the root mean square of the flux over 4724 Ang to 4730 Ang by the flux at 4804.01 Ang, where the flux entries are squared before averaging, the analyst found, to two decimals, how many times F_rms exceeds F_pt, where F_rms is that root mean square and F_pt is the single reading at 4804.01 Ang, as 0.78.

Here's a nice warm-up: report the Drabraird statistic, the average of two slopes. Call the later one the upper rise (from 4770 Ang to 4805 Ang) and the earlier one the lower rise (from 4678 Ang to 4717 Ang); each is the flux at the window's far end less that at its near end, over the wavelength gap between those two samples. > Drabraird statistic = -0.01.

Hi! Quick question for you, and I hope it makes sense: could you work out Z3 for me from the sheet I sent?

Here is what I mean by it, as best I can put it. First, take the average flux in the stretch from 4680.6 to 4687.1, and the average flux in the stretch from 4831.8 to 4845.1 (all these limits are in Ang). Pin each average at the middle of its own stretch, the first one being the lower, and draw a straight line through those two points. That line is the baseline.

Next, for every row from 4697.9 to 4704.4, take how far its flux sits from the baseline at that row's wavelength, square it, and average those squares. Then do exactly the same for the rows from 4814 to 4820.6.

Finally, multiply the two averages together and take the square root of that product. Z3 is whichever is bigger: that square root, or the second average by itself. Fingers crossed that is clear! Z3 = 84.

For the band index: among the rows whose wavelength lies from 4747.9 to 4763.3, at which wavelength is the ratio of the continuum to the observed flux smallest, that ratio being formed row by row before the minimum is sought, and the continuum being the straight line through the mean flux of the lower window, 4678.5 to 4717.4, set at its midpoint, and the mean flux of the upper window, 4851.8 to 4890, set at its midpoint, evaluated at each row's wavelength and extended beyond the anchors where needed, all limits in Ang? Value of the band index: 4757.78 Ang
